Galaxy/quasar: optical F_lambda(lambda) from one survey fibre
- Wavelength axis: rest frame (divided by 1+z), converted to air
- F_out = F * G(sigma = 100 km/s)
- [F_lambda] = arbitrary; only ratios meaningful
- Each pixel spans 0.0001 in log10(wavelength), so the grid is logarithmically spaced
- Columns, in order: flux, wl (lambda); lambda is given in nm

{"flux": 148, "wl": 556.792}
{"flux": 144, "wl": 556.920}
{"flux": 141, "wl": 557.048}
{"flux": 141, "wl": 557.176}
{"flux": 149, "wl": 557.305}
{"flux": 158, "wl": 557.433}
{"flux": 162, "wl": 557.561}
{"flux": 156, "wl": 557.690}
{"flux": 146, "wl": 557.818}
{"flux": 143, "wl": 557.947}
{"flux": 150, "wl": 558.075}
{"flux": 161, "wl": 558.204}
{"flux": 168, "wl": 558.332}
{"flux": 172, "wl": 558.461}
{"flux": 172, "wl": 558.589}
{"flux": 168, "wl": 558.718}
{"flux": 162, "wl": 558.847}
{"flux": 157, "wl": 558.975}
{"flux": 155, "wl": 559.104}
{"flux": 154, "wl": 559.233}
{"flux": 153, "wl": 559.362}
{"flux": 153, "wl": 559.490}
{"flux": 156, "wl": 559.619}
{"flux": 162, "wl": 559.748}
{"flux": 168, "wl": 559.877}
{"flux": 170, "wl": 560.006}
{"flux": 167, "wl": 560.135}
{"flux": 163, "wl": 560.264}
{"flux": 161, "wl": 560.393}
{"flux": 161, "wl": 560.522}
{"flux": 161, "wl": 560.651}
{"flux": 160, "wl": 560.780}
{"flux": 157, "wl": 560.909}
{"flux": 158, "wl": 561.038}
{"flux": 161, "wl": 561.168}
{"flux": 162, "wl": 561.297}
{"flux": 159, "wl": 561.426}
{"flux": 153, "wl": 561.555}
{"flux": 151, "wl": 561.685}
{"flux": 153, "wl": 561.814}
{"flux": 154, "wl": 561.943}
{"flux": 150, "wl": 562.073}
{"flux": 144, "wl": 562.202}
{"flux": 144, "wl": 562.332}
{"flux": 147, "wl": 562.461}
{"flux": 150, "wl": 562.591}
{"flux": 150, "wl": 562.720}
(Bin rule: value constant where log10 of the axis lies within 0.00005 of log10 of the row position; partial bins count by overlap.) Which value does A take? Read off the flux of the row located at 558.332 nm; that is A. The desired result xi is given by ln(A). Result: 5.12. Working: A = 168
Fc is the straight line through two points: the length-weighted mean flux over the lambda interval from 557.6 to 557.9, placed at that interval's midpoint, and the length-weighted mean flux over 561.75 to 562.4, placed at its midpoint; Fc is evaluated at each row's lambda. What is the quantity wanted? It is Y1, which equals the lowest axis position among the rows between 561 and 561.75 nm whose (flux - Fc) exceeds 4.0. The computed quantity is 561.038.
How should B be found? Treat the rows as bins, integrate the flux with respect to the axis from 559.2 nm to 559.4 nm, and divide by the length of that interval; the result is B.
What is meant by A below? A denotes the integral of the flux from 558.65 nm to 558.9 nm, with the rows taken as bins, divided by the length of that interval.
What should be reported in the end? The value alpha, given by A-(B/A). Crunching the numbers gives 164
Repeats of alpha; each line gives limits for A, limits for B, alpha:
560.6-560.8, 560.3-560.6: 160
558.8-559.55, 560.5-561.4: 155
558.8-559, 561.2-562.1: 159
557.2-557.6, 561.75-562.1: 153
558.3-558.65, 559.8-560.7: 170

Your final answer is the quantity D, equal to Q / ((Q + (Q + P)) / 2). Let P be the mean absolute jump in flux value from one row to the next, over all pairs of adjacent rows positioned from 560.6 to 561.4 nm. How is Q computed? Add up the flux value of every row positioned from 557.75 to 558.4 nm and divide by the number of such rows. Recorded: 0.994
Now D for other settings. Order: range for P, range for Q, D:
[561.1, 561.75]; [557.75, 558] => 0.990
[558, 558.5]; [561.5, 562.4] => 0.976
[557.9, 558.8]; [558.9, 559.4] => 0.983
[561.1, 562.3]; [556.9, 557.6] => 0.990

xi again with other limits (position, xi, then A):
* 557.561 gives 5.09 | 162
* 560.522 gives 5.08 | 161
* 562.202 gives 4.97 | 144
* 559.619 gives 5.05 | 156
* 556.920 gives 4.97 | 144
